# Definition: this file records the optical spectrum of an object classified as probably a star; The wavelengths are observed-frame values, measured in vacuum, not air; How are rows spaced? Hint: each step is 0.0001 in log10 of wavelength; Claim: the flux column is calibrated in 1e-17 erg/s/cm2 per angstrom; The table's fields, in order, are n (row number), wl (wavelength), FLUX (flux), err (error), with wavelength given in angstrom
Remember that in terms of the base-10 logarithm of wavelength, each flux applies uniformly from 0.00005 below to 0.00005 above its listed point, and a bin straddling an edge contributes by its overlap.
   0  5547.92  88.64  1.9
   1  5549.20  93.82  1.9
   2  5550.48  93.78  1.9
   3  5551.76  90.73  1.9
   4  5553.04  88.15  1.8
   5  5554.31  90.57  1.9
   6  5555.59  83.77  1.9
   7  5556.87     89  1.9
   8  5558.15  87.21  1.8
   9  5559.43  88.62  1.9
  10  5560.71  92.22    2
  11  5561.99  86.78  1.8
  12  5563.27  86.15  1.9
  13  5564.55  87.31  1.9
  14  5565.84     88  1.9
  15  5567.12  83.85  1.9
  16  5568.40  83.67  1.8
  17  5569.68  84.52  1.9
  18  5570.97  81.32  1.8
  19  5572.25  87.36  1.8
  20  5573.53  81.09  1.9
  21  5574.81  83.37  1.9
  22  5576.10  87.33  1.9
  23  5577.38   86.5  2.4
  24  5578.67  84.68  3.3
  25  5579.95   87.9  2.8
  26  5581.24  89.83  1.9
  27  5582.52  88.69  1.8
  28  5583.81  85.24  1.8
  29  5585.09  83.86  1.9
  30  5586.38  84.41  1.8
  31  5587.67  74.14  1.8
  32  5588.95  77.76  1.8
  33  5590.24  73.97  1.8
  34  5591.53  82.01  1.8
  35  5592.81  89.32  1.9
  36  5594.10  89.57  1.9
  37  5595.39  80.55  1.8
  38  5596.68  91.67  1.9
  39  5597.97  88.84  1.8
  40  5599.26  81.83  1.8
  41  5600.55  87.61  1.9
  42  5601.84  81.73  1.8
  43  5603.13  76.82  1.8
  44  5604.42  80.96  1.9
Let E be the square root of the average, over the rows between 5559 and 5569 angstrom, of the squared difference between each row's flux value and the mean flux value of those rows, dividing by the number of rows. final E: 2.6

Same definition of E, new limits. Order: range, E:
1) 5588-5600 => 5.8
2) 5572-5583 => 2.6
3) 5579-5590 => 5.1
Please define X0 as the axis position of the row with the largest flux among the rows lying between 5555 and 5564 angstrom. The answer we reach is 5560.71 angstrom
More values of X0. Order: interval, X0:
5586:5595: 5594.10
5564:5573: 5565.84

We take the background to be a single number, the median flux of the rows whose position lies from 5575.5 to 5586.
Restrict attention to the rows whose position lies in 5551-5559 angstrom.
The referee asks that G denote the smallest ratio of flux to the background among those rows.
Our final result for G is 0.96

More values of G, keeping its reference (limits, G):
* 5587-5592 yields 0.85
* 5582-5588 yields 0.85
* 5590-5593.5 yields 0.85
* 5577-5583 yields 0.97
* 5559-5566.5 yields 0.99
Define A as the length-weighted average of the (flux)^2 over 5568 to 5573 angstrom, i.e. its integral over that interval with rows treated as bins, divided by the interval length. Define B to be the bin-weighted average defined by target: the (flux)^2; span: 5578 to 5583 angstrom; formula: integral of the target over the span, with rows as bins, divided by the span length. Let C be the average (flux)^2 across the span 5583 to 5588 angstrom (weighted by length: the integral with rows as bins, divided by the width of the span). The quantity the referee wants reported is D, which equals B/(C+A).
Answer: 0.553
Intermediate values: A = 7092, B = 7701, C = 6836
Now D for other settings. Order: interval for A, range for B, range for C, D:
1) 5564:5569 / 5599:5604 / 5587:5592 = 0.508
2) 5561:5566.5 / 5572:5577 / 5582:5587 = 0.481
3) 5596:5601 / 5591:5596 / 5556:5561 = 0.472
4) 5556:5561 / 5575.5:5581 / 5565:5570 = 0.498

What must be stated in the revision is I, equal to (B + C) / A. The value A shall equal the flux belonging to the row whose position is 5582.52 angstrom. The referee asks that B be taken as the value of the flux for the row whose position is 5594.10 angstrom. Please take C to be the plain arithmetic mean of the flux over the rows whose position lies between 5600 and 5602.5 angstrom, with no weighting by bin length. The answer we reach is 1.96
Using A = 88.69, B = 89.57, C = 84.7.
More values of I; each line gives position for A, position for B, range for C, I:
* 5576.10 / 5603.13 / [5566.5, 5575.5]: 1.84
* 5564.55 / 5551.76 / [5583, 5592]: 1.96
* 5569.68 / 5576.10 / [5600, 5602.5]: 2.04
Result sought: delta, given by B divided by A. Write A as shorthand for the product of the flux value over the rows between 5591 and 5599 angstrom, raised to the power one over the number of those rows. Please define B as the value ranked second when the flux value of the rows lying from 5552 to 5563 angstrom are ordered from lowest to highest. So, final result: 1.00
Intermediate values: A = 86.9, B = 86.78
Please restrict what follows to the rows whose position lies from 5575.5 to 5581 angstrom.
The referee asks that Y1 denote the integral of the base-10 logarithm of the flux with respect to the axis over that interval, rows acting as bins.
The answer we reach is 10.7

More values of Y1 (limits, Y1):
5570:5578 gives 15.4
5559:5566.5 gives 14.6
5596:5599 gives 5.8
